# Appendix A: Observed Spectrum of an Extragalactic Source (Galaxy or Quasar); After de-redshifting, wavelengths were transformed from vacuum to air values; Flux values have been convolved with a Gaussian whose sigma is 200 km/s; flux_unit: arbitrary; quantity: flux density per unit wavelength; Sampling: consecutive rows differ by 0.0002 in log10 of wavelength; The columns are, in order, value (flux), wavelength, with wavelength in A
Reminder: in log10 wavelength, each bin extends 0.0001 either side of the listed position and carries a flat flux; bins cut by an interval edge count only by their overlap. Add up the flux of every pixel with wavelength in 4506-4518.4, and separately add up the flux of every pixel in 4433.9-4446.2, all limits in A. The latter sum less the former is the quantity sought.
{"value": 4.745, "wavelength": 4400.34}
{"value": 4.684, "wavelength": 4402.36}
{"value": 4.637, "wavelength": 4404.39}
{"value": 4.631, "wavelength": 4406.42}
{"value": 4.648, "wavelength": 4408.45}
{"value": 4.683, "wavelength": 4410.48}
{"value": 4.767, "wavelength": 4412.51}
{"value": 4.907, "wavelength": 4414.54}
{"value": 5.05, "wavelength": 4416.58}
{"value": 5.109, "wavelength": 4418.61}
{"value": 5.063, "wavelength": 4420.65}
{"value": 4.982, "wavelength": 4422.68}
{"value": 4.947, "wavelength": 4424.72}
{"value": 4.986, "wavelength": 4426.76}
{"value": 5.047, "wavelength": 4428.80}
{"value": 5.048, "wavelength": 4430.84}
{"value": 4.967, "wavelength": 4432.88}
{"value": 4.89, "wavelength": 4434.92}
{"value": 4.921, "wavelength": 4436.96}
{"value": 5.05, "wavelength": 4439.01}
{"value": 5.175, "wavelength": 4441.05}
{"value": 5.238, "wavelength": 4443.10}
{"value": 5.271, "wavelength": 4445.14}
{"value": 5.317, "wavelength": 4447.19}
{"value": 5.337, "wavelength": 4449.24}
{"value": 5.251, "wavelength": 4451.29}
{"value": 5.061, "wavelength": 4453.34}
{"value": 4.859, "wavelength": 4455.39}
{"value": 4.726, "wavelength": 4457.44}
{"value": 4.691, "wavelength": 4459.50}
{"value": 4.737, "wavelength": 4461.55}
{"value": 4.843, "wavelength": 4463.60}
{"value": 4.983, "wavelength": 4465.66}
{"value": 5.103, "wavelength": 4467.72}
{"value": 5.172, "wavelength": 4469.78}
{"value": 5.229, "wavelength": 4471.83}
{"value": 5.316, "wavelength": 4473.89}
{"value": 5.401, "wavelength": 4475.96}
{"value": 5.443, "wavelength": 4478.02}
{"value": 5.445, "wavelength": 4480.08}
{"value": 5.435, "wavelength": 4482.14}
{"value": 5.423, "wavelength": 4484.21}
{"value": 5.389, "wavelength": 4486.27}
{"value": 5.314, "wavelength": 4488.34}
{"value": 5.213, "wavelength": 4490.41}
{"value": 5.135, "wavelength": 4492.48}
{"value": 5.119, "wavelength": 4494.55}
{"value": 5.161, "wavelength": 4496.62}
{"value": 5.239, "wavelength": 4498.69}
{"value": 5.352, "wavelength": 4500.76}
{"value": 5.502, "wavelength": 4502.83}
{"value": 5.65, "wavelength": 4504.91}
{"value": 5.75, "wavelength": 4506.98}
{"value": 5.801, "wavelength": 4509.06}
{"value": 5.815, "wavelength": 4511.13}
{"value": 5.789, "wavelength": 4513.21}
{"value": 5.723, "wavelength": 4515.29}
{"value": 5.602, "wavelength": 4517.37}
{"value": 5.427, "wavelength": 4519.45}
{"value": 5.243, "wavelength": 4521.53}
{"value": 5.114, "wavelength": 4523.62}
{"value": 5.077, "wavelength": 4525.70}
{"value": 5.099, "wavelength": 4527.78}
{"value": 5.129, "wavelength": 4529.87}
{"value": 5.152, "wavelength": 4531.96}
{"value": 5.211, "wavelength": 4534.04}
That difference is -3.9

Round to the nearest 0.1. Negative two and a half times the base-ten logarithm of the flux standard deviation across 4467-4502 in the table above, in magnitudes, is 2.3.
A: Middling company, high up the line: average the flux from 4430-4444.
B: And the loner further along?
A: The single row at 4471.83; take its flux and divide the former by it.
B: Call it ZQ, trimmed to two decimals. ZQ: 0.96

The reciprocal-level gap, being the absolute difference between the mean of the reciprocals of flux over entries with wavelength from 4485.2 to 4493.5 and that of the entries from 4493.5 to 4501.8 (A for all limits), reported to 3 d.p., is 0.002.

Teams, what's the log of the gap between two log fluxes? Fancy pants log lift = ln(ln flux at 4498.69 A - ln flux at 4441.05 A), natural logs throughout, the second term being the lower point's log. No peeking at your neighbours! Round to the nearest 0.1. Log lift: -4.4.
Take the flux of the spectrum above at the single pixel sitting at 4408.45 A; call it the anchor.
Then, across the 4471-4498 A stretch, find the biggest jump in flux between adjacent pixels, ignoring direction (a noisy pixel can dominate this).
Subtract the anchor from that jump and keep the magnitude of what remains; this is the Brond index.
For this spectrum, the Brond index 4.55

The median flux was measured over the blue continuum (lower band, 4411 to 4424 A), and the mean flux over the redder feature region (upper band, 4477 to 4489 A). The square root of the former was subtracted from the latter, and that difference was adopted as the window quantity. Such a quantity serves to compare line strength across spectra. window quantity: 3.2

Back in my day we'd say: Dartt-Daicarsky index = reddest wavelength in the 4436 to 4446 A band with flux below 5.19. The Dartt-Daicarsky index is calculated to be 4441.05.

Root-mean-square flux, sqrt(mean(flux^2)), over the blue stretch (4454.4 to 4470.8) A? 4.9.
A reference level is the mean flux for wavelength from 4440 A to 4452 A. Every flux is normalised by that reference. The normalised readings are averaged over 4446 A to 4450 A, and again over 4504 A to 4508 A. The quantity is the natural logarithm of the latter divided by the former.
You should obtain 0.07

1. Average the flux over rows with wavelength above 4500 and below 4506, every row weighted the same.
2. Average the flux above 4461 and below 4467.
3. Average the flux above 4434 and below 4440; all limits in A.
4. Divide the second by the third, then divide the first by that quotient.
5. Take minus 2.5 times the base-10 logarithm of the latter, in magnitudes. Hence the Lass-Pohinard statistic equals -1.87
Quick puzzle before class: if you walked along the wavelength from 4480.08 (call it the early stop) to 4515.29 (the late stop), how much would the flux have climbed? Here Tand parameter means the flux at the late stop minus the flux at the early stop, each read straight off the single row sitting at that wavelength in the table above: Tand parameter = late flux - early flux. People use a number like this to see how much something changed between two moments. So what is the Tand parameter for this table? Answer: 0.28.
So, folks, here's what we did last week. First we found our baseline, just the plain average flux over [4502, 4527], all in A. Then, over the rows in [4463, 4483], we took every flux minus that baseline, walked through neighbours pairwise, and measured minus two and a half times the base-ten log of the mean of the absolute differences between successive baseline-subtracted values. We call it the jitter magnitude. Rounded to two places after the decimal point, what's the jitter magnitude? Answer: 2.92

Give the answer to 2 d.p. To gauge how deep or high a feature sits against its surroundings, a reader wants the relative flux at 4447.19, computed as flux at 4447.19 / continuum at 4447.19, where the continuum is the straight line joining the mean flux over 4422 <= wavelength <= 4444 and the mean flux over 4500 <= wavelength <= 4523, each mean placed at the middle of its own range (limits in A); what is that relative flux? 1.04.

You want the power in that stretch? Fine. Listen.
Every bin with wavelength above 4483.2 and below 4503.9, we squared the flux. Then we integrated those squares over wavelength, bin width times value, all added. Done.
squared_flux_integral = 578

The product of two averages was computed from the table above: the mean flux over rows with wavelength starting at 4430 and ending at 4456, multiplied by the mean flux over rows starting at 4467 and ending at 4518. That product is 27.7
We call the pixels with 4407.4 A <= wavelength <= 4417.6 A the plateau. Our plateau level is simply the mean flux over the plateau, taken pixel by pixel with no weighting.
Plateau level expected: 4.81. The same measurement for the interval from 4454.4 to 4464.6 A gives 4.77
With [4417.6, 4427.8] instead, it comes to 5.02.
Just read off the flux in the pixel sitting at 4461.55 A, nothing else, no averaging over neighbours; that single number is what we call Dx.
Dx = 4.737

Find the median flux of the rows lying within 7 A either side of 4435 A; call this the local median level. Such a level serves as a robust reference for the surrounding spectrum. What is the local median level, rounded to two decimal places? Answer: 5.05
